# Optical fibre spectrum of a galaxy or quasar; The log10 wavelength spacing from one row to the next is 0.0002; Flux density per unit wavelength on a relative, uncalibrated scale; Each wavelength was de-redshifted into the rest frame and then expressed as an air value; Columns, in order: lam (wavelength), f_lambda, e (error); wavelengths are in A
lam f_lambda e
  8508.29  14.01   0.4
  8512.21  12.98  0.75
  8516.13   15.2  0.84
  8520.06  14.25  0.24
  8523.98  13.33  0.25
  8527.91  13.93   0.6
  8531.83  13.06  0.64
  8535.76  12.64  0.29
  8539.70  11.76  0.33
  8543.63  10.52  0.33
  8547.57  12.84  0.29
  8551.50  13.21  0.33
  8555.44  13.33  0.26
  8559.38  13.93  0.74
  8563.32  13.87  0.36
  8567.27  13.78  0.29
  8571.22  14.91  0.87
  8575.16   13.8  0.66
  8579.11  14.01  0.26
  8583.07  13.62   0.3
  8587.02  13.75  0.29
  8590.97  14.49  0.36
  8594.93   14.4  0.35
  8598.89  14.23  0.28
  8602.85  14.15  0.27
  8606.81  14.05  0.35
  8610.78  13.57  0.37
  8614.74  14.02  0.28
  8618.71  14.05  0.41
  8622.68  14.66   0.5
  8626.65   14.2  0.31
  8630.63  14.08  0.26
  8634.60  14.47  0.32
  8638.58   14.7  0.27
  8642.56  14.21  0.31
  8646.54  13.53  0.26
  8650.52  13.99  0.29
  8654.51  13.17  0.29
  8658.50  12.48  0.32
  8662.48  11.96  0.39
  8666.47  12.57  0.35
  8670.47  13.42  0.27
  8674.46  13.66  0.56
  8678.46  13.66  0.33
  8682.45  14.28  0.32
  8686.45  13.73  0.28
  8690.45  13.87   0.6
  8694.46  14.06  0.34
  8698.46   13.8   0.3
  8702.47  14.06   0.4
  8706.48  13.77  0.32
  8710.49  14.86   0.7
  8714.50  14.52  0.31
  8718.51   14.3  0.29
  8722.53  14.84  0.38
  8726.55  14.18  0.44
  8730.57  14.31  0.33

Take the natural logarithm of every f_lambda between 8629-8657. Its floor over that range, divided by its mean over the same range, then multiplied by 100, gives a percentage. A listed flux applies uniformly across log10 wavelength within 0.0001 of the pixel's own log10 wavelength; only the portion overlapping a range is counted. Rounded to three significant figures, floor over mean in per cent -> 97.7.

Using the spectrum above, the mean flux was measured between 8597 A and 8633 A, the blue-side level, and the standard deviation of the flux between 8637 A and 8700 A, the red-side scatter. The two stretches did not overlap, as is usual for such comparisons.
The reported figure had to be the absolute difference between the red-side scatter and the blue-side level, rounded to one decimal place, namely 13.4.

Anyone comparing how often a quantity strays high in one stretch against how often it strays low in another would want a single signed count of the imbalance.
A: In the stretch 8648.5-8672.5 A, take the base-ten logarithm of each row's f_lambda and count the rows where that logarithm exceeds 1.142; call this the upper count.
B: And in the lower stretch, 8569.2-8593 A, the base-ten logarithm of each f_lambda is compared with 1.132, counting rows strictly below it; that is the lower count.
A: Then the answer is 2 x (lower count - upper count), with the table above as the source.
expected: -2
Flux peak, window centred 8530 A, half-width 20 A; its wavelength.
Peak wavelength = 8516.13 A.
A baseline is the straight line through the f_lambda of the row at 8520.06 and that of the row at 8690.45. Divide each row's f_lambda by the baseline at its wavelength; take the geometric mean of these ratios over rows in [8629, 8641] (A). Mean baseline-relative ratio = 1.03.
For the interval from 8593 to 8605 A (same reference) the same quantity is 1.01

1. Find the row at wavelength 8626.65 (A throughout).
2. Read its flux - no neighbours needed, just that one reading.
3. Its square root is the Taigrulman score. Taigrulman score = 3.77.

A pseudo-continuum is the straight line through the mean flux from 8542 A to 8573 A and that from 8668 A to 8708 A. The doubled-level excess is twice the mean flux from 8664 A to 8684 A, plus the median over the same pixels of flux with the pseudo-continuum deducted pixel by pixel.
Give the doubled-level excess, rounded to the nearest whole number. 27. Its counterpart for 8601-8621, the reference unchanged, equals 28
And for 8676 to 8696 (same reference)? 28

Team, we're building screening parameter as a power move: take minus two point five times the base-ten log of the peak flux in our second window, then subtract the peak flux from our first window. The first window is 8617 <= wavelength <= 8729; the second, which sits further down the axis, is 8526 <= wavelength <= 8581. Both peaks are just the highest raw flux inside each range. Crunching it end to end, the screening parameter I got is -17.79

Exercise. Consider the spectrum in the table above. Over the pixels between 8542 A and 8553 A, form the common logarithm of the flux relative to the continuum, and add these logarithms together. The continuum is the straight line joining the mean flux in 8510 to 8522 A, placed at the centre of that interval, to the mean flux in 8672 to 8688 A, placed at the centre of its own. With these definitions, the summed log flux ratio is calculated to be -0.19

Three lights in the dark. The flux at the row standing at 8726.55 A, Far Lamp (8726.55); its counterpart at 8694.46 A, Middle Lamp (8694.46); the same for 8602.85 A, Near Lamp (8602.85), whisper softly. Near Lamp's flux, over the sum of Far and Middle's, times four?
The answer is 2.00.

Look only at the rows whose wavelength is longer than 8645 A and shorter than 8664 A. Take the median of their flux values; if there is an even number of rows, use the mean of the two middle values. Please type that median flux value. 13.2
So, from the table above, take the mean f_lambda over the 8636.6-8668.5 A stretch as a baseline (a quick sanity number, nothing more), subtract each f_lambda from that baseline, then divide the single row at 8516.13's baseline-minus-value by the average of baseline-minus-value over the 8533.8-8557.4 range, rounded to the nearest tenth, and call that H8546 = -2.0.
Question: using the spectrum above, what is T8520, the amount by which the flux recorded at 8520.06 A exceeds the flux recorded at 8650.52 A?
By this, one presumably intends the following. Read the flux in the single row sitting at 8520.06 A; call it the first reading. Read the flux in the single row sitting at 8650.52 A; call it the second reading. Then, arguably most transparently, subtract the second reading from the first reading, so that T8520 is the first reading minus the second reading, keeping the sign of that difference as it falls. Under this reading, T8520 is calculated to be 0.3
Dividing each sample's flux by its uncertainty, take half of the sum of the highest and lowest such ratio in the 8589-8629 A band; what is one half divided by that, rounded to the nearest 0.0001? 0.0122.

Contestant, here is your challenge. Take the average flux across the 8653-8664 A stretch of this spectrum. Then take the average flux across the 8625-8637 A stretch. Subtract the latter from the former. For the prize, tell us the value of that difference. -1.7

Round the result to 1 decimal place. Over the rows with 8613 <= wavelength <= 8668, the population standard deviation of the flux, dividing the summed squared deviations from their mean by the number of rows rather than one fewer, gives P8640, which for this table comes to 0.8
